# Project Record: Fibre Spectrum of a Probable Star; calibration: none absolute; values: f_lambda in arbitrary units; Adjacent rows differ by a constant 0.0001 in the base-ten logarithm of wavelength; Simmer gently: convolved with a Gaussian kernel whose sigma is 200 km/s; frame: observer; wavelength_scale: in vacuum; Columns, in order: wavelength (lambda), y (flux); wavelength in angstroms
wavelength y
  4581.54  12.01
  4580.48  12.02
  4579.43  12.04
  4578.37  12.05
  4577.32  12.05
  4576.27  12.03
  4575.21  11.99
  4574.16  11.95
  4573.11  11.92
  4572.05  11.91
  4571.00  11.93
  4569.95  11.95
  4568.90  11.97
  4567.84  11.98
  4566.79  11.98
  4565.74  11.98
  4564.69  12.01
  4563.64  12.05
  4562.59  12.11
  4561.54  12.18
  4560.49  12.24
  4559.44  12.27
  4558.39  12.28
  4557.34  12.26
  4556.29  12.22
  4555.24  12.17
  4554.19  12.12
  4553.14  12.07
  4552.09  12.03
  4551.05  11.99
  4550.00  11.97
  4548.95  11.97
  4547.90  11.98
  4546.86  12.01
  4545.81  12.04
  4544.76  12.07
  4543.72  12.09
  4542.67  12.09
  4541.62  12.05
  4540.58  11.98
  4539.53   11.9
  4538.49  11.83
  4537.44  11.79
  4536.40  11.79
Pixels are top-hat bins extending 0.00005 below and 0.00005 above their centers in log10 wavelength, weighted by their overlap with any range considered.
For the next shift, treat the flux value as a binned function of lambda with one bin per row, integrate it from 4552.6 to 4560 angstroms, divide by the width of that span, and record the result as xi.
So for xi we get 12.19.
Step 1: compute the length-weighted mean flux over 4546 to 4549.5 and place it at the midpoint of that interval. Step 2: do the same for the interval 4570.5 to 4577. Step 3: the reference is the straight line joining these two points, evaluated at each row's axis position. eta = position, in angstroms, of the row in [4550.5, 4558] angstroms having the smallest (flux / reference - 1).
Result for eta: 4551.05 angstroms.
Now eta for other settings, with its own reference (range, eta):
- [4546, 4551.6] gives 4548.95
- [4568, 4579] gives 4572.05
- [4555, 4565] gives 4564.69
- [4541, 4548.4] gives 4547.90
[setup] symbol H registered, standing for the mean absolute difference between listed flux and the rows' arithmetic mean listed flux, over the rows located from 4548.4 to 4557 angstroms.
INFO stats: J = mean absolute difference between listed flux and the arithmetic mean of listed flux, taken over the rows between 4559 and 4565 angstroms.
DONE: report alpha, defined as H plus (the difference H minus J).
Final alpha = 0.07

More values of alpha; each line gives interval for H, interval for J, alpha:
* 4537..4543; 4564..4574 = 0.17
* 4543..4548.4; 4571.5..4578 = 0.02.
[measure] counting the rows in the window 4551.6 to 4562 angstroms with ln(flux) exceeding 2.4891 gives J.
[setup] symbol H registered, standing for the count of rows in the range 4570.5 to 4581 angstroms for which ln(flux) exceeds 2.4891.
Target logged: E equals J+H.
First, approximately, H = 0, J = 9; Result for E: 9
